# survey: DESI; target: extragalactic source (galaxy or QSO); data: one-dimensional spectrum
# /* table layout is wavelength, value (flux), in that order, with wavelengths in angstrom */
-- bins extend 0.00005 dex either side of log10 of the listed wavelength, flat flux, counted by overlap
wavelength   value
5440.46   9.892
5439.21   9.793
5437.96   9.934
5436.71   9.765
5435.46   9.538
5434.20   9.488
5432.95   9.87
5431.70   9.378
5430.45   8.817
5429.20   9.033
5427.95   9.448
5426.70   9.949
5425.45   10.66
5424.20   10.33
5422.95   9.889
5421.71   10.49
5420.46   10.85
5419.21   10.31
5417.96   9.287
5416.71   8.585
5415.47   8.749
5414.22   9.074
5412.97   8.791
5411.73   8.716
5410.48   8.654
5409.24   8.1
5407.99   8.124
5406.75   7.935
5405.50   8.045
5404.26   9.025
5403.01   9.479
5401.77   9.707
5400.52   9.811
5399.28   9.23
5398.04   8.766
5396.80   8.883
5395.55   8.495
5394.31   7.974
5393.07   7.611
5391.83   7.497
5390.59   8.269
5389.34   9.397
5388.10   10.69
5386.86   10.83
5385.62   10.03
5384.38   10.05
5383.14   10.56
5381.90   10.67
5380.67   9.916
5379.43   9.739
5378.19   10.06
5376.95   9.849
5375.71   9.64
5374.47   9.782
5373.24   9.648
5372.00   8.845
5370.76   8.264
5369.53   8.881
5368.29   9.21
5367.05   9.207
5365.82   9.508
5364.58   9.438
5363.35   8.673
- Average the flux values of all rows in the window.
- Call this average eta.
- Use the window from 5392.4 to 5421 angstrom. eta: 8.9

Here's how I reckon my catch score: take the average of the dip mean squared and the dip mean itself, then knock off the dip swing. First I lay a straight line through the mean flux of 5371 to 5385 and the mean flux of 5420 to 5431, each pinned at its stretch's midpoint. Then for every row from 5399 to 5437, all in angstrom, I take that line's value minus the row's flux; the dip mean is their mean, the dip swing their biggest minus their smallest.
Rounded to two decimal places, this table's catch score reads -2.41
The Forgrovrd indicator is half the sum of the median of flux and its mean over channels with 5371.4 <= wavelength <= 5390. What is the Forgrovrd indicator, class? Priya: 9.9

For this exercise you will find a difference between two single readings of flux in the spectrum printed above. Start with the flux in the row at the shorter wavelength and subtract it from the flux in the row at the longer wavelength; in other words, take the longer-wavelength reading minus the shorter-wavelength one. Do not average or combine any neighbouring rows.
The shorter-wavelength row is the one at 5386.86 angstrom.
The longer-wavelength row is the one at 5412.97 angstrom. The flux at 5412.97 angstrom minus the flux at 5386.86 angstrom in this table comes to -2.0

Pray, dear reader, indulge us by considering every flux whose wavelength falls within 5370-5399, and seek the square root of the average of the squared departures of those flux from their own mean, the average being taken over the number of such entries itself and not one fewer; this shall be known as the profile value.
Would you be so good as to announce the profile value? 0.98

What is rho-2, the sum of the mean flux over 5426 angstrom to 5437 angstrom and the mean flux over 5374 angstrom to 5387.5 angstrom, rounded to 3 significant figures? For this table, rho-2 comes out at 19.6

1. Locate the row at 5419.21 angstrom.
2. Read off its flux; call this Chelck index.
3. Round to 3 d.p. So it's 10.310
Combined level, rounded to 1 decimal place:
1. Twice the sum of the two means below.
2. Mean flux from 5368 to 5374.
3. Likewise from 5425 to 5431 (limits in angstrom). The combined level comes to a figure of 37.1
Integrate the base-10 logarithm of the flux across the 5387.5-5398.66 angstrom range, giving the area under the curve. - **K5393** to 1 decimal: 10.4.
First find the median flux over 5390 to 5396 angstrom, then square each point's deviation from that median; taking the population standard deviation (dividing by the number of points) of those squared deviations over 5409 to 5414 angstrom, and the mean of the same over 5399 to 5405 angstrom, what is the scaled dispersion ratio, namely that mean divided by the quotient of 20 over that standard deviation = 0.028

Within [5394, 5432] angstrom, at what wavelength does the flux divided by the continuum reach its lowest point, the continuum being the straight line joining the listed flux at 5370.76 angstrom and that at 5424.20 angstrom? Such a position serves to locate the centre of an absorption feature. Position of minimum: 5406.75 angstrom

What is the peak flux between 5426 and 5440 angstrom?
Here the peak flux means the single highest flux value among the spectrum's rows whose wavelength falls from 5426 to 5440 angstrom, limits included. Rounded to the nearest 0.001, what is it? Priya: 9.949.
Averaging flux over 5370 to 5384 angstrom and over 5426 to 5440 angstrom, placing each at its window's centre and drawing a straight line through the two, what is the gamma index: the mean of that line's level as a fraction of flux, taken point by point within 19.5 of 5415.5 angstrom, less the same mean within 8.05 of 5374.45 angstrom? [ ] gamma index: 0.02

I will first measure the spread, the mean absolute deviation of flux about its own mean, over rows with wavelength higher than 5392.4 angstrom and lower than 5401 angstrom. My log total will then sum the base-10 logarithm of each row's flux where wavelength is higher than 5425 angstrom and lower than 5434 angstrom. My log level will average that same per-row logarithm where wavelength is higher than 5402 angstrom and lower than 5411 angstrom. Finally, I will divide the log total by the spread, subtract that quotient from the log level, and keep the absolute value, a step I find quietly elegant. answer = 11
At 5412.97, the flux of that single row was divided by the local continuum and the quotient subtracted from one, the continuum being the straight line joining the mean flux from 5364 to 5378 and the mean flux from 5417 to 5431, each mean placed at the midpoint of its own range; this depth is 0.10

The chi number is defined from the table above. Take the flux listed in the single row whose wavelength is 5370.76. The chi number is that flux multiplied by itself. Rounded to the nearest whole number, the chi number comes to 68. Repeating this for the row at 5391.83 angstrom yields 56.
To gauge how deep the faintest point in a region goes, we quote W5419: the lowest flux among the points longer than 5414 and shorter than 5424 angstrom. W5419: 8.585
